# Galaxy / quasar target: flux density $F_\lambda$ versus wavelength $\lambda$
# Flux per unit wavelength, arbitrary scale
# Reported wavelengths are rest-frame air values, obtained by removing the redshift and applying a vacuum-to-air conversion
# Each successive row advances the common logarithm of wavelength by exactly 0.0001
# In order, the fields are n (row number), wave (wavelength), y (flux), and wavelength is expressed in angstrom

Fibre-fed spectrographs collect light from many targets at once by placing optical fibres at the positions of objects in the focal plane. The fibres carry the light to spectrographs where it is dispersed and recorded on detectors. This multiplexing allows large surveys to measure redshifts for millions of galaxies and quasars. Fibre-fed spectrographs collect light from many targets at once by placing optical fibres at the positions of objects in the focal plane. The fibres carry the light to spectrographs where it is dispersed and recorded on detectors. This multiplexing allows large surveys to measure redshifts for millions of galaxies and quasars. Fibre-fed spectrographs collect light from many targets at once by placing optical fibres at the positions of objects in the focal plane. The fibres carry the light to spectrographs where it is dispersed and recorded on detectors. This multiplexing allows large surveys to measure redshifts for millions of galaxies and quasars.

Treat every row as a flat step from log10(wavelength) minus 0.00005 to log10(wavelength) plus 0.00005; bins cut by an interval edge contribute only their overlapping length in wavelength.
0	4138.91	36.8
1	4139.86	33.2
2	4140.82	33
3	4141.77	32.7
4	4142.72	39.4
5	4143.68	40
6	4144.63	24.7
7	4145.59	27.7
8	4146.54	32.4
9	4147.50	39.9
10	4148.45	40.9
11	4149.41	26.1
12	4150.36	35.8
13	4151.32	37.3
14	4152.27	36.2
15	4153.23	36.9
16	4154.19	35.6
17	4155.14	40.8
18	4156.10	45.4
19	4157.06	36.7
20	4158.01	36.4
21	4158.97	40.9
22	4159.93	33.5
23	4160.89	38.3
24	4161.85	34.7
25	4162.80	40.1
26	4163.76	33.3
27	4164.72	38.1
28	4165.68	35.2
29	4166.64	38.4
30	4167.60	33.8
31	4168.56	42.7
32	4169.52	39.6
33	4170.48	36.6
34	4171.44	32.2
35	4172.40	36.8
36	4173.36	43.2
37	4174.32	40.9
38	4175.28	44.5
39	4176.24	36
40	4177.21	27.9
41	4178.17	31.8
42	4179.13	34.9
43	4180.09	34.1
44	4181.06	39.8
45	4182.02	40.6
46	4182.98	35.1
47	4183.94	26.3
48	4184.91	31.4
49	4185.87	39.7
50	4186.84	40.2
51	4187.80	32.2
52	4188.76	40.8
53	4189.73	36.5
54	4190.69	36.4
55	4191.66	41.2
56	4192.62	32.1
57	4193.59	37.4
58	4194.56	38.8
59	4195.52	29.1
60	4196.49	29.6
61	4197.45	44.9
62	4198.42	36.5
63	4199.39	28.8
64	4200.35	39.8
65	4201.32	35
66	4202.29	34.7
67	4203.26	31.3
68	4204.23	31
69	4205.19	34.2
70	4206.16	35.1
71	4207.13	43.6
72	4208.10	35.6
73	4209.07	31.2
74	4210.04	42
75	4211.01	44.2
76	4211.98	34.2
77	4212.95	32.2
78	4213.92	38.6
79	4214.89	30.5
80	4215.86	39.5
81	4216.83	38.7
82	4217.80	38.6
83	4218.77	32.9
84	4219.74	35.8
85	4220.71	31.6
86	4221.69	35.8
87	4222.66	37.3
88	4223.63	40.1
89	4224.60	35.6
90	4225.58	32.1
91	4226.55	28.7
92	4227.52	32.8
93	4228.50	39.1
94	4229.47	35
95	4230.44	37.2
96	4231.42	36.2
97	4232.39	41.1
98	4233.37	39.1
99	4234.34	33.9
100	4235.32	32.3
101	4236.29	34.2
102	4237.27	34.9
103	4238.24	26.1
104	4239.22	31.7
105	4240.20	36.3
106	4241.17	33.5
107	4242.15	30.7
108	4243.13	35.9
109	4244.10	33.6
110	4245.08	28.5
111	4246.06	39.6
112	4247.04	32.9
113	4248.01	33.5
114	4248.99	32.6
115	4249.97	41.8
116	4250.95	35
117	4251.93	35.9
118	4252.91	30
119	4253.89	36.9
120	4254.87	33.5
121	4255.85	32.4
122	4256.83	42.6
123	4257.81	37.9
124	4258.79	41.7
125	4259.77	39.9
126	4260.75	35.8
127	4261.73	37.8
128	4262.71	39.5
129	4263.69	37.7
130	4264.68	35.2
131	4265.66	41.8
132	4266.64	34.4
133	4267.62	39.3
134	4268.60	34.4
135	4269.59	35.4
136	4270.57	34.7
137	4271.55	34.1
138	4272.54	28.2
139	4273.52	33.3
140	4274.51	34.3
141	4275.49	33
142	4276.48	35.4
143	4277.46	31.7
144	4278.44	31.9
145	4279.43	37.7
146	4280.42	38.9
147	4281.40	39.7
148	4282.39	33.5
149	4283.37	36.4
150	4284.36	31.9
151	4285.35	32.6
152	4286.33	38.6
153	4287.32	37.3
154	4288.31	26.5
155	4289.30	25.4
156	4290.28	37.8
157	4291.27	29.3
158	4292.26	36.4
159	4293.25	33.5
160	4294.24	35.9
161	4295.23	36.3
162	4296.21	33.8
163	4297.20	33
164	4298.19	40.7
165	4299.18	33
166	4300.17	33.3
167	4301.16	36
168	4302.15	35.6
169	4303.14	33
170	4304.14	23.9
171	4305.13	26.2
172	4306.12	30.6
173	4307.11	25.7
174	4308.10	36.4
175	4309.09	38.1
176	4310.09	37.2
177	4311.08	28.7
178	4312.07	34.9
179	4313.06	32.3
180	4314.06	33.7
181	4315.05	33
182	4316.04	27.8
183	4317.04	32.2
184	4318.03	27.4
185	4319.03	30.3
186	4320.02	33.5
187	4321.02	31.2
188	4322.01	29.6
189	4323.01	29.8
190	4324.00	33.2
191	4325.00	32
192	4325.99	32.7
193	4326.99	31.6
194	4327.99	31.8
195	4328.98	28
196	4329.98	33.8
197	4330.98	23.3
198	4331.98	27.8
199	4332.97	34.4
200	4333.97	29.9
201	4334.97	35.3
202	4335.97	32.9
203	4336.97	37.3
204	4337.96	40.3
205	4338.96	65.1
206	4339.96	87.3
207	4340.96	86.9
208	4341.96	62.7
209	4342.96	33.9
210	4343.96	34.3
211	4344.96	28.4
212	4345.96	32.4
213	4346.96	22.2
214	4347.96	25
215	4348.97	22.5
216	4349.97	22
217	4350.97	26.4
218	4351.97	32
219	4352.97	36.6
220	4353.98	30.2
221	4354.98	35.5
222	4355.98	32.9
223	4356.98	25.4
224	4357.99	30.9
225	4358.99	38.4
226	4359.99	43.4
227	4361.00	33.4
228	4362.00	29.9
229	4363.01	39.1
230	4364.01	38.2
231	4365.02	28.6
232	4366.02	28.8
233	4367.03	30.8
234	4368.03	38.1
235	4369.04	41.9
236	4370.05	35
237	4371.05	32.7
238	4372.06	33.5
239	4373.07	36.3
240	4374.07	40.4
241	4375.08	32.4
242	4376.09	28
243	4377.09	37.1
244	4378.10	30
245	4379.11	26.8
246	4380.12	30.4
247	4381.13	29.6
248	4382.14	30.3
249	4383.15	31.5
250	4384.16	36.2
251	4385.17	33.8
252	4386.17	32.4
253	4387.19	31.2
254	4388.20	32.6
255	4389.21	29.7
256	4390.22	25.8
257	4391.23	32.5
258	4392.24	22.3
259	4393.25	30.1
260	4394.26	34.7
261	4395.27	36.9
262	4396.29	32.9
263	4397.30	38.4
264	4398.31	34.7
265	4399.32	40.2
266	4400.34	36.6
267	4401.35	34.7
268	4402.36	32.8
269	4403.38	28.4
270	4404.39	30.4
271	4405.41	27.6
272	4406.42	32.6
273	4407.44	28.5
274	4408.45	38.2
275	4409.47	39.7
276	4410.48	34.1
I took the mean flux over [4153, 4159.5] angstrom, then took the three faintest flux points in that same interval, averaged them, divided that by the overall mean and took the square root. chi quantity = 0.964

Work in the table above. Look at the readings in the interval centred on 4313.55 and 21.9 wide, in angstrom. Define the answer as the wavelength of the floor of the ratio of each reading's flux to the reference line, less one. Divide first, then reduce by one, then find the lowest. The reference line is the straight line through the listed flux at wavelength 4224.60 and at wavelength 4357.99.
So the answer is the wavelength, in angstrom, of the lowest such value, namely 4304.14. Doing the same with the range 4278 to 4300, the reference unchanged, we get 4289.30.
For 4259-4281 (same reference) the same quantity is 4272.54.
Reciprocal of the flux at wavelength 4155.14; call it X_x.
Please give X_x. 0.025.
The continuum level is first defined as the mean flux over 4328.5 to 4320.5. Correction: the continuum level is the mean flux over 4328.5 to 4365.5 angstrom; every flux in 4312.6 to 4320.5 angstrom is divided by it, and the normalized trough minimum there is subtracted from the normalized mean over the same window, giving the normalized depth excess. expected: 0.106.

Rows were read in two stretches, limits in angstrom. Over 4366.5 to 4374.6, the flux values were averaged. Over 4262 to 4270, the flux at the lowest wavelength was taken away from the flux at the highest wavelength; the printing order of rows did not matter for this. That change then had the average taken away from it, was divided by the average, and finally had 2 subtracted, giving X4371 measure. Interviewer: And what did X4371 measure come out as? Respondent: -3.11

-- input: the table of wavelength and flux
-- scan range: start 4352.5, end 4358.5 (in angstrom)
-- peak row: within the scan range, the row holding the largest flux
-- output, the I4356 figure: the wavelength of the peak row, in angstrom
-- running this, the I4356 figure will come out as 4352.97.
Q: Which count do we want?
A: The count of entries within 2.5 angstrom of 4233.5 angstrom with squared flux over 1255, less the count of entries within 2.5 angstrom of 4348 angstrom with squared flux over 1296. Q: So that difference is 3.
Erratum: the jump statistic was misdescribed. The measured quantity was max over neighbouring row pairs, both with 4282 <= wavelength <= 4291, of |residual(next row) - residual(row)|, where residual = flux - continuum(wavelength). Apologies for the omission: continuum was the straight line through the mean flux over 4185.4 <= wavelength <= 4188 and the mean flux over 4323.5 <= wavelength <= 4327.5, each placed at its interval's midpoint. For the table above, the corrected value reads 12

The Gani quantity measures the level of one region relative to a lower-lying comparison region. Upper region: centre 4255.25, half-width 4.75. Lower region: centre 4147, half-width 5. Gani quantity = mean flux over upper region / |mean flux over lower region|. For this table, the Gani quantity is 1.06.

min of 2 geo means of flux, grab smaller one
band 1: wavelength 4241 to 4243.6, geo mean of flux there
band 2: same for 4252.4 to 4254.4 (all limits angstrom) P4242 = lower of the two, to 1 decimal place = 33.3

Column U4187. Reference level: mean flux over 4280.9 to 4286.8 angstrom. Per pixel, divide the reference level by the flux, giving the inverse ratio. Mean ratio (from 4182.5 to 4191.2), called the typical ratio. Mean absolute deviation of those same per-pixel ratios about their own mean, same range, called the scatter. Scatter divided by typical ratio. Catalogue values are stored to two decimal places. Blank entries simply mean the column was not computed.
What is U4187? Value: 0.11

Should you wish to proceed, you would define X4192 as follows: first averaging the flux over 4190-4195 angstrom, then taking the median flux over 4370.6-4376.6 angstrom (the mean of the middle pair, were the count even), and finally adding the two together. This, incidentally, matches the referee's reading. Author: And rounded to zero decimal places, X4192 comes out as 70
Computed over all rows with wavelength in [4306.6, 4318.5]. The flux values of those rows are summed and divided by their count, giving 32.3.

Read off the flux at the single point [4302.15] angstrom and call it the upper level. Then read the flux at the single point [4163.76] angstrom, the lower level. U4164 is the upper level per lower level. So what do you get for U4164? 1.07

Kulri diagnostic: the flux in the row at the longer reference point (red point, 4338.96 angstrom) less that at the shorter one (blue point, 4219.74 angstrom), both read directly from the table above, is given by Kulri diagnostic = 29.3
